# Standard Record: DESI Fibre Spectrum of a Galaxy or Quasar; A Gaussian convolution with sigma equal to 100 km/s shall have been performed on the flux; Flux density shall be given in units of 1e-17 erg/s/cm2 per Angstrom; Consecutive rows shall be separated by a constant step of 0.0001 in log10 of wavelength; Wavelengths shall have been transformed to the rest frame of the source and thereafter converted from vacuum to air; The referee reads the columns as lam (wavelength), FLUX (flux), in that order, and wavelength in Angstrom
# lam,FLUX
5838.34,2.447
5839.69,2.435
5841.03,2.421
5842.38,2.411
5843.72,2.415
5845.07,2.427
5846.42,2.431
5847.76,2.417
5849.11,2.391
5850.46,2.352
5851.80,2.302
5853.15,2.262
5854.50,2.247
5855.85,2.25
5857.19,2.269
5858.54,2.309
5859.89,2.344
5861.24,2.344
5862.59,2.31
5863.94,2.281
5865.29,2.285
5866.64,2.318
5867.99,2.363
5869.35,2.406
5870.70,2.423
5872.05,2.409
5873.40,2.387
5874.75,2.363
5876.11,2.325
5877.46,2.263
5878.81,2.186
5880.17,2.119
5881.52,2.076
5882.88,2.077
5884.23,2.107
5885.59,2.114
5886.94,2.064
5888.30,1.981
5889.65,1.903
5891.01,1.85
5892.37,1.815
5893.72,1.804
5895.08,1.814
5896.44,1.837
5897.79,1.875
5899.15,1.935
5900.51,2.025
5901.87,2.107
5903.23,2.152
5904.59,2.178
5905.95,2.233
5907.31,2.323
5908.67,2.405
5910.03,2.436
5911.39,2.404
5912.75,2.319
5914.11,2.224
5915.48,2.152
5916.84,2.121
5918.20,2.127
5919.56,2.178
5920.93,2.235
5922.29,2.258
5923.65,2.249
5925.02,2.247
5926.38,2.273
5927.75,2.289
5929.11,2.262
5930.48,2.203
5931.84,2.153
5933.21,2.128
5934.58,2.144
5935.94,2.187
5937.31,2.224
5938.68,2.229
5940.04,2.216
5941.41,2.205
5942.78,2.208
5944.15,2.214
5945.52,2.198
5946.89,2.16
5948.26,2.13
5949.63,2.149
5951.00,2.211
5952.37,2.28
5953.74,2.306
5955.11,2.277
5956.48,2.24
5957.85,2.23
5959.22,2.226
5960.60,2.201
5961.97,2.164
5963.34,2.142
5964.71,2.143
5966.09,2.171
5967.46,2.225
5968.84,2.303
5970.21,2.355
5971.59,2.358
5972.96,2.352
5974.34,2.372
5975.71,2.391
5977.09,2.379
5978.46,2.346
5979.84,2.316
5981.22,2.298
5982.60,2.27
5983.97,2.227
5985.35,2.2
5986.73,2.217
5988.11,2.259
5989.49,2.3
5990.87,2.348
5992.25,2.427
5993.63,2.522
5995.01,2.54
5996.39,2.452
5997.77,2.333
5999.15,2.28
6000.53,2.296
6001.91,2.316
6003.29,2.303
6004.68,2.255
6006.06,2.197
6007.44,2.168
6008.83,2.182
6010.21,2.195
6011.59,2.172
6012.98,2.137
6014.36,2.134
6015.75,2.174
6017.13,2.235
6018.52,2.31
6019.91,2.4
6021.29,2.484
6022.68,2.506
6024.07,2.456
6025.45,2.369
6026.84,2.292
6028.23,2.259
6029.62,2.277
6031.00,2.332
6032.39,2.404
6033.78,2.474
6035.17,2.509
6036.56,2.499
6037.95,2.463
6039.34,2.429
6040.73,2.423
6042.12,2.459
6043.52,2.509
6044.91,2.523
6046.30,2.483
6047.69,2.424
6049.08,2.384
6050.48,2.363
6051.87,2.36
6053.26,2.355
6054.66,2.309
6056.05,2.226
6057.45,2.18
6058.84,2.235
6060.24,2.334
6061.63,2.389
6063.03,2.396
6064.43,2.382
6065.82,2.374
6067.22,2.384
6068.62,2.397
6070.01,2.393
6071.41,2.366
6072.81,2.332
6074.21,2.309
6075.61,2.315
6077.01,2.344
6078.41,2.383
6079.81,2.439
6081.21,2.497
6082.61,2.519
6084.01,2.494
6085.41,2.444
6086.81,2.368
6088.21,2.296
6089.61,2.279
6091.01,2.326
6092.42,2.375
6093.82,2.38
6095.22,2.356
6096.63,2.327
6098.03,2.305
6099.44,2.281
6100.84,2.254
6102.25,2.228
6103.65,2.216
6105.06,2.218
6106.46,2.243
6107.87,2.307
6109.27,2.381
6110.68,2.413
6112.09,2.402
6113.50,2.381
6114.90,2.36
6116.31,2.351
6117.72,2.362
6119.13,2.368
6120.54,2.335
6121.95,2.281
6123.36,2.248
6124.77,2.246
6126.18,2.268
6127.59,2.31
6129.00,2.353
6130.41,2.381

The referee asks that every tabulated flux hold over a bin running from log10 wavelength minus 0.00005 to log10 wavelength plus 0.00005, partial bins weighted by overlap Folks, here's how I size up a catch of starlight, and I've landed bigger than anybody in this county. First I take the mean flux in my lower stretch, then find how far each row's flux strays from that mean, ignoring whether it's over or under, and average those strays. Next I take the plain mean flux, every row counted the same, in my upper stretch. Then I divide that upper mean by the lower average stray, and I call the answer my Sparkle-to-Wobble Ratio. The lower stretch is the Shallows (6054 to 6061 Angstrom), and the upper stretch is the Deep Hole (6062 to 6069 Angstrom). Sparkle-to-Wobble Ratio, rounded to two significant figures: 46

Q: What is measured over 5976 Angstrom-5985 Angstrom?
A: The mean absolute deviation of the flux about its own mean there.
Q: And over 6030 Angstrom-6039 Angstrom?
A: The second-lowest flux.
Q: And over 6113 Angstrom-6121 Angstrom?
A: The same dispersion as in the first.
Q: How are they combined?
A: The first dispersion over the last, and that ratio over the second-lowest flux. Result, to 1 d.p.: 1.6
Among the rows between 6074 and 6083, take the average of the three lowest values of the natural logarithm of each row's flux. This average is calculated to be 0.84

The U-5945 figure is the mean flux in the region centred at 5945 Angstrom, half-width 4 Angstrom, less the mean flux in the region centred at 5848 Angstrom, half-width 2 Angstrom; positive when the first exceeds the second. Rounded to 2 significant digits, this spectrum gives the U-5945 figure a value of -0.23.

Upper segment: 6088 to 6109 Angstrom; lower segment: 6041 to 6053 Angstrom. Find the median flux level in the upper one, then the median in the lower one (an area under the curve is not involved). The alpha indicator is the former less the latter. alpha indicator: -0.15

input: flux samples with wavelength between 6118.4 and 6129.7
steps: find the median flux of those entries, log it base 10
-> 0.361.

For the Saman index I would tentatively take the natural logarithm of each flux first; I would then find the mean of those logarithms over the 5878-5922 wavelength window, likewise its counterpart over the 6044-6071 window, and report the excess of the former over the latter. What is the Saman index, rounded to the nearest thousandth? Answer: -0.121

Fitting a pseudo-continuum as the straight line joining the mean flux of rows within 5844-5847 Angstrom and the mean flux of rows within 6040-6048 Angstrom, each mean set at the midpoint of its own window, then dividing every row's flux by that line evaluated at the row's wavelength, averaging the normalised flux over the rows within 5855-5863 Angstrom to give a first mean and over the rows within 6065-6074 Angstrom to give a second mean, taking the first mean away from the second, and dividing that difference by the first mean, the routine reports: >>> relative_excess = 0.01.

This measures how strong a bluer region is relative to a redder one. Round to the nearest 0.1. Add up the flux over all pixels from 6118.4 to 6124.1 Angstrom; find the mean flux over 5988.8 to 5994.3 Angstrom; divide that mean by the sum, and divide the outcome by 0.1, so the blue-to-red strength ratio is 2.6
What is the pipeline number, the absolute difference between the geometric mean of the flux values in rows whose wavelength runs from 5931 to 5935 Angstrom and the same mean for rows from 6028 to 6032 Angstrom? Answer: 0.15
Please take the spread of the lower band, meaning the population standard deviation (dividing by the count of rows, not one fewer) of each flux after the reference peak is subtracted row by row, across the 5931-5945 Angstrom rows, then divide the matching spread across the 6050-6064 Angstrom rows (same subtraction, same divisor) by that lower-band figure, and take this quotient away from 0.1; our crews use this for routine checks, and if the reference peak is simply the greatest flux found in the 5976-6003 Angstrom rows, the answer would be -2.0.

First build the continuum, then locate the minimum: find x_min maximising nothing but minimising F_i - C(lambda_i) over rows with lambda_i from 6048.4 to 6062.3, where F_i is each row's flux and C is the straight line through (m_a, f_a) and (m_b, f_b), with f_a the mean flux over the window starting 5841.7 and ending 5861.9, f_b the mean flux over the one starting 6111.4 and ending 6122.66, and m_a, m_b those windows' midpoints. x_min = 6057.45 Angstrom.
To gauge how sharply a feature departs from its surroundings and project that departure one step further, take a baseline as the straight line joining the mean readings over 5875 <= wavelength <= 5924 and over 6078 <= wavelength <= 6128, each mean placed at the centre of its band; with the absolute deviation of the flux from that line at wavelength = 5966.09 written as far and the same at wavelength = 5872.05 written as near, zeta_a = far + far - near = -0.28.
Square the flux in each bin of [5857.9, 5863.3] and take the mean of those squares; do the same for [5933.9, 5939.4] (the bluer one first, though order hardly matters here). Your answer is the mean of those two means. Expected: 5.12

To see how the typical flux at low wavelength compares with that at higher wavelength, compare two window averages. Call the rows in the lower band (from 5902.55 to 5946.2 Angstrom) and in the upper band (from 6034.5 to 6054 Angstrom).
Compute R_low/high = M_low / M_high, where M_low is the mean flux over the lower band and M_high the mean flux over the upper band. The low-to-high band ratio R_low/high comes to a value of 0.91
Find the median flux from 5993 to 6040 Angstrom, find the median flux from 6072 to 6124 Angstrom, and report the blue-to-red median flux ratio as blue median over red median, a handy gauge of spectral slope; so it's 0.99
